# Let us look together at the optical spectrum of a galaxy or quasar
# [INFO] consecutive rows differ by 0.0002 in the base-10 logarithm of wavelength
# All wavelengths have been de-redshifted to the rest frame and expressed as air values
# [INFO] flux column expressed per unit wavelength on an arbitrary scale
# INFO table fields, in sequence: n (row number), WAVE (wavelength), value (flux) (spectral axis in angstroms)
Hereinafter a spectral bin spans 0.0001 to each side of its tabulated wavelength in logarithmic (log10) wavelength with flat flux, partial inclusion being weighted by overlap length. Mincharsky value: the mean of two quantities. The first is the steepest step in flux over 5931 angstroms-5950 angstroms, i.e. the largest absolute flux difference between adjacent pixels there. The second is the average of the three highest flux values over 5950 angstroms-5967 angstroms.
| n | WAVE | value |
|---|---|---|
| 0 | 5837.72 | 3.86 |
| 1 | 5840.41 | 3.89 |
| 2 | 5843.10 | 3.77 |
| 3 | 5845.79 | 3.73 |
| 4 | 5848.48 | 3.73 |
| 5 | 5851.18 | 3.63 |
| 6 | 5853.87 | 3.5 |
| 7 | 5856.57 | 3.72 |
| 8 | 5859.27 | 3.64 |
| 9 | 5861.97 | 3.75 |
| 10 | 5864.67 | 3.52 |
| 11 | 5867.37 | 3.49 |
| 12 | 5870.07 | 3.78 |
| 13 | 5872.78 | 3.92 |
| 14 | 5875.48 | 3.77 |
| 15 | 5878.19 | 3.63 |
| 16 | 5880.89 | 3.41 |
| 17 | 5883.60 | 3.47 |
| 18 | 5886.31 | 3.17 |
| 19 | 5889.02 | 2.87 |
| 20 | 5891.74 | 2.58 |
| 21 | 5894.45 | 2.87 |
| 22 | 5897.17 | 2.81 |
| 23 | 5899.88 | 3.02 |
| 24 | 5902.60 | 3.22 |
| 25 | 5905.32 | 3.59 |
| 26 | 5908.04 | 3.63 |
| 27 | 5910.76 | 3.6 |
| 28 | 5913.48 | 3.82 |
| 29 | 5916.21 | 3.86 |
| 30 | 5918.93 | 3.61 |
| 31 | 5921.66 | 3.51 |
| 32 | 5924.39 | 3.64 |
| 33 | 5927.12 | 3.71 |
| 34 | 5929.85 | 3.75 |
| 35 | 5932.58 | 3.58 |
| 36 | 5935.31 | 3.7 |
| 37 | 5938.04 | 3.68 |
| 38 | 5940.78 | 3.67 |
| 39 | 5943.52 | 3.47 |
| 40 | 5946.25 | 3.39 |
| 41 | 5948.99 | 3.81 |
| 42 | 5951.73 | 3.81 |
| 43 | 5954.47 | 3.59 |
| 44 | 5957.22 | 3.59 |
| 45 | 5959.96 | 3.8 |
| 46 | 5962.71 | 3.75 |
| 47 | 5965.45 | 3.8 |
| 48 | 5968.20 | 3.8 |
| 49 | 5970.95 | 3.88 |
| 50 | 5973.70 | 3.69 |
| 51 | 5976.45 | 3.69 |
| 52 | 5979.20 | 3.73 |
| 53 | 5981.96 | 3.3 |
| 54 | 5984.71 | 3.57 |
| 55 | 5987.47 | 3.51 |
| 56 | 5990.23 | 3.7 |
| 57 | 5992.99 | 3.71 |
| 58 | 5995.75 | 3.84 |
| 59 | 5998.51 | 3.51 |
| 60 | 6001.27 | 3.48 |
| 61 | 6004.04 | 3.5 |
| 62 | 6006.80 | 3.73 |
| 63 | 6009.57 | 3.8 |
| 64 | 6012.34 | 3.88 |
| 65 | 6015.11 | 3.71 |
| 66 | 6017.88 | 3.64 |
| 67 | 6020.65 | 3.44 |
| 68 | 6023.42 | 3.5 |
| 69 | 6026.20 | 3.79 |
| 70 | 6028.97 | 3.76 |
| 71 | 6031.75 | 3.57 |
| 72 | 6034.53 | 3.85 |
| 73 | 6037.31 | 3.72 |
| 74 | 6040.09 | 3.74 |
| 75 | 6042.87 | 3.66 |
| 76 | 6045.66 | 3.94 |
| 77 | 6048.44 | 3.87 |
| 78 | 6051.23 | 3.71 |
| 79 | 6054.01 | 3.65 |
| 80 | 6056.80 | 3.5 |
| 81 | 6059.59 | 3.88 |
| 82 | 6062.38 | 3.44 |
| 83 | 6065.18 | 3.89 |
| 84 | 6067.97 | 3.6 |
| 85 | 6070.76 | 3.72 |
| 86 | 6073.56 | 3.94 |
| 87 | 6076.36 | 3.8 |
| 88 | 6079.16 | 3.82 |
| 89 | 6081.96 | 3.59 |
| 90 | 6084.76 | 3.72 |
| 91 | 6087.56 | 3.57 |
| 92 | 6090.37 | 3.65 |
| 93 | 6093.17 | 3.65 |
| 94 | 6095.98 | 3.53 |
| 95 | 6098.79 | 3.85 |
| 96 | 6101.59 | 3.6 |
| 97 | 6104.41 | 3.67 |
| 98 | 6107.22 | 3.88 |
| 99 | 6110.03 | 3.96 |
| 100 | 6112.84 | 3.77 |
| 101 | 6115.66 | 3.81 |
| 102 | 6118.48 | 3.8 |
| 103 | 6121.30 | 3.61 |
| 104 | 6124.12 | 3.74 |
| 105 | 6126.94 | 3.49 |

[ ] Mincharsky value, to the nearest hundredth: 2.11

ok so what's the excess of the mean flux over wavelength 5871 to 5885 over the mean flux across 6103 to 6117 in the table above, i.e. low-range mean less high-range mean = -0.18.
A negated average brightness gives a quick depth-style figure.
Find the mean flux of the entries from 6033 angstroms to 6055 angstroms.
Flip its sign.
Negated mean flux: -3.77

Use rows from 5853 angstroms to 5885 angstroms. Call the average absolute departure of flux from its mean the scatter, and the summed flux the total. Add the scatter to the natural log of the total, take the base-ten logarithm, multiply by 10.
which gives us 5.92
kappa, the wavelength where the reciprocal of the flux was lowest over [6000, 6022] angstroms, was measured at 6012.34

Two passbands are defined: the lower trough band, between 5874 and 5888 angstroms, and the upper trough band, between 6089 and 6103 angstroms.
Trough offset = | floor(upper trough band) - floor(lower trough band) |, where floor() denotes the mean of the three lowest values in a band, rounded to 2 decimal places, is 0.24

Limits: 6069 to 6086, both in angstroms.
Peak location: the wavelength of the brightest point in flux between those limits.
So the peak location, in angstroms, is 6073.56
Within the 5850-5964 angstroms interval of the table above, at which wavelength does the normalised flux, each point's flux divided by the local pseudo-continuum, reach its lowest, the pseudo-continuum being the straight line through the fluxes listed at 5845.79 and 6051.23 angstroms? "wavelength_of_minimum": 5891.74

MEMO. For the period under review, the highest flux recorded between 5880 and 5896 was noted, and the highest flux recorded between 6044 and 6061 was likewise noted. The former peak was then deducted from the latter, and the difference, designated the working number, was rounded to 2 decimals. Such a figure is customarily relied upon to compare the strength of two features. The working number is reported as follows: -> 0.47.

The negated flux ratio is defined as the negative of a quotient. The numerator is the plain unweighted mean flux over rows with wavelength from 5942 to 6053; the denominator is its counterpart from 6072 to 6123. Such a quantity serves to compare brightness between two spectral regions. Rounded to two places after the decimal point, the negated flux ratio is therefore -0.99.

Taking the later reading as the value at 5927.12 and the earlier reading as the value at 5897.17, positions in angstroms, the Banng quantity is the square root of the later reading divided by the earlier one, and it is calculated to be 1.15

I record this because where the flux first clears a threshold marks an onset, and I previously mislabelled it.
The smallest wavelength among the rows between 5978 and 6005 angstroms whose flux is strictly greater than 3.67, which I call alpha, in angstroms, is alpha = 5979.20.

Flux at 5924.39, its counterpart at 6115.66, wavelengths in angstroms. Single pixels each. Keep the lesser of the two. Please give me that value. 3.64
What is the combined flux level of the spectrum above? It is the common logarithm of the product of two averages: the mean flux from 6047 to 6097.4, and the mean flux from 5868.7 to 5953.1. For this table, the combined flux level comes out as 1.11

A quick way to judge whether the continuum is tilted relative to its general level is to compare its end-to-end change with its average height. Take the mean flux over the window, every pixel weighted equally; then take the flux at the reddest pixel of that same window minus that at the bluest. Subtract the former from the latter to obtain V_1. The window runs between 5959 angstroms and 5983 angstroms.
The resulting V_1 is -4.22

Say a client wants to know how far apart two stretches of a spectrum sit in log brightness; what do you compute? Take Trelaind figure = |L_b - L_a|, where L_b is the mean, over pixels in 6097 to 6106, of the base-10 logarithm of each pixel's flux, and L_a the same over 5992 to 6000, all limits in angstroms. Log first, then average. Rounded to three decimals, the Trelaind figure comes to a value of 0.002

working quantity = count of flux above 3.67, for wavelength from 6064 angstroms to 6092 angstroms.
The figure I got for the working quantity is 6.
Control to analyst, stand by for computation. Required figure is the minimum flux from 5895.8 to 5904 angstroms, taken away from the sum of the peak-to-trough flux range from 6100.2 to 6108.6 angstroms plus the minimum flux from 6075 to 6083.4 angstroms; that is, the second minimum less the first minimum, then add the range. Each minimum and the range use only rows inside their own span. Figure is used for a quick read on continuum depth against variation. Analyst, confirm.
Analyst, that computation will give 1.1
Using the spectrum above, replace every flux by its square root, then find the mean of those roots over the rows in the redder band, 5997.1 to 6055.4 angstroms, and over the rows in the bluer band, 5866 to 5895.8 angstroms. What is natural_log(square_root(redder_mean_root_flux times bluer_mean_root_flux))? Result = 0.628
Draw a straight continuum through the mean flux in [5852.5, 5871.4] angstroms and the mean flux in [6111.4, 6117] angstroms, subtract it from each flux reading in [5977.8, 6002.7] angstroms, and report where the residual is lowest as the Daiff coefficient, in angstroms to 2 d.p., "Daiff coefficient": 5981.96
